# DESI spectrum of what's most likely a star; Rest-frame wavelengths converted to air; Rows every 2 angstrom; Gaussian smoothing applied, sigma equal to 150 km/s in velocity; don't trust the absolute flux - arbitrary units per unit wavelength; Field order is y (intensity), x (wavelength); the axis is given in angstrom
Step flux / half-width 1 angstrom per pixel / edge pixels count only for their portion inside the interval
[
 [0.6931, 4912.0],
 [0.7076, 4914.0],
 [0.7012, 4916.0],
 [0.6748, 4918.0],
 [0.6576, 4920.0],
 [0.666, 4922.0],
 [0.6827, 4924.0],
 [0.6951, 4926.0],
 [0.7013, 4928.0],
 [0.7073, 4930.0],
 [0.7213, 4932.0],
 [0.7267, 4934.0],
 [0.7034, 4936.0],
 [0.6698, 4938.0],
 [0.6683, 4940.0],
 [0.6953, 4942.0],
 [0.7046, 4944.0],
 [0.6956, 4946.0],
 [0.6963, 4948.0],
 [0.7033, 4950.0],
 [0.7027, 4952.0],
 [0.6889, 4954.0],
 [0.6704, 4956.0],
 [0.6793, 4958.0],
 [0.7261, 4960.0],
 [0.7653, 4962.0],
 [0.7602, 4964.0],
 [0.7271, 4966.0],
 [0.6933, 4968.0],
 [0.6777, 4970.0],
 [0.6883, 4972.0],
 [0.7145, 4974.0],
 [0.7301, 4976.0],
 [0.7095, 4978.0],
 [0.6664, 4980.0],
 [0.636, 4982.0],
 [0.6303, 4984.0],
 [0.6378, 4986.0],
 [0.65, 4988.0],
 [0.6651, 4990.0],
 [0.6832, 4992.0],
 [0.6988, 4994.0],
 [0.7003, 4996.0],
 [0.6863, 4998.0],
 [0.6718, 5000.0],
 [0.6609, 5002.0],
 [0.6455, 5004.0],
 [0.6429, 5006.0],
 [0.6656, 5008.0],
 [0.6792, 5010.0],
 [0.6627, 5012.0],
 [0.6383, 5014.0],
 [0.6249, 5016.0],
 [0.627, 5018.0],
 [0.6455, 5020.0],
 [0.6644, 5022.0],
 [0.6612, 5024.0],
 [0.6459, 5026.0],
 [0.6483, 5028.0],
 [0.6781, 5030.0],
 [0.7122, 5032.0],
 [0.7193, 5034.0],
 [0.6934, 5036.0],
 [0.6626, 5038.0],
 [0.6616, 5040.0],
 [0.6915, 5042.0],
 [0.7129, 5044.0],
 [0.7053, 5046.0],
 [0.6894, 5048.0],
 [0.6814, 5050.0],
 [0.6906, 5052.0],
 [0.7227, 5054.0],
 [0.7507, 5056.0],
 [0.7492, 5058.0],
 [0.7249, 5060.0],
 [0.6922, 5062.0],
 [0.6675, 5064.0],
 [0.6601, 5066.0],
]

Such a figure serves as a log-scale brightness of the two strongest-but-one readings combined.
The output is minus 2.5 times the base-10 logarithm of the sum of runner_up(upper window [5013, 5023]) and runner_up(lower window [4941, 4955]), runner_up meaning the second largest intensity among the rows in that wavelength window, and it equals -0.325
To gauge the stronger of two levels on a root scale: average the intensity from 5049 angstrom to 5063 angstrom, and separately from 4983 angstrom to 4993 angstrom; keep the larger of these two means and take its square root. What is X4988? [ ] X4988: 0.846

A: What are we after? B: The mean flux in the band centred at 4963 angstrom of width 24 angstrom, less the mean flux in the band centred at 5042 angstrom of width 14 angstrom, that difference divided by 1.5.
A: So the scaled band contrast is 0.013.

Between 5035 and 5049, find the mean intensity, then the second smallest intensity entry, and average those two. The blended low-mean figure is 0.68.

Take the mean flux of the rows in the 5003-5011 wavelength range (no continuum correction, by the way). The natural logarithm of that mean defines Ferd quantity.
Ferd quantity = -0.42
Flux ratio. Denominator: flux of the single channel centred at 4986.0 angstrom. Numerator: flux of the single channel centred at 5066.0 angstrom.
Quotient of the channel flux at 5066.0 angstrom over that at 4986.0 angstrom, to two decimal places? 1.03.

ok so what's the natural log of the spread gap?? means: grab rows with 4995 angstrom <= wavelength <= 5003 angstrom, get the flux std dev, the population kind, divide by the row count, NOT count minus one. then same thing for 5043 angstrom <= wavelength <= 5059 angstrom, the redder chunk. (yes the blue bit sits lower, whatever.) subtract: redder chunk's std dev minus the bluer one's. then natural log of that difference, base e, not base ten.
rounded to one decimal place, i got -4.6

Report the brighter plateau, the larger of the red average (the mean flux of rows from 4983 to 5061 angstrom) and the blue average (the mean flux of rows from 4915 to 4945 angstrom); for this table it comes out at 0.692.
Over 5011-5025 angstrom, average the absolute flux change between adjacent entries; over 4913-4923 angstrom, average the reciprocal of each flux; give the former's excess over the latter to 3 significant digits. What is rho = -1.46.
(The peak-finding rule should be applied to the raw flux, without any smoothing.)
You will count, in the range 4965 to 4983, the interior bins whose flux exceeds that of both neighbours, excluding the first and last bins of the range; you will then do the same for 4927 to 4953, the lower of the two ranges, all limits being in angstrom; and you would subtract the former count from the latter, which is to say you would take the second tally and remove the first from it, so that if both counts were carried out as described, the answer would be 2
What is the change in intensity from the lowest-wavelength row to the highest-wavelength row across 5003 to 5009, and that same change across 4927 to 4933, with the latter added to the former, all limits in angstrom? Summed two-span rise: 0.040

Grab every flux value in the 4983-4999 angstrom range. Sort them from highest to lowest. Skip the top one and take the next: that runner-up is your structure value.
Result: 0.6988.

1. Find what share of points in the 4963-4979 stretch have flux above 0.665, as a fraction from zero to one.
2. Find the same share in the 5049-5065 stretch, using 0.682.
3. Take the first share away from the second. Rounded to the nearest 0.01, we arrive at -0.25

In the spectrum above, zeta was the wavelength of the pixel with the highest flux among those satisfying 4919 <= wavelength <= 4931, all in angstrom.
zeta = 4930.0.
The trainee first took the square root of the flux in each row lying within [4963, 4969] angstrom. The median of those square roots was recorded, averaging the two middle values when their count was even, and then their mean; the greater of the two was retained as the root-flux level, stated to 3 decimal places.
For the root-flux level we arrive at 0.853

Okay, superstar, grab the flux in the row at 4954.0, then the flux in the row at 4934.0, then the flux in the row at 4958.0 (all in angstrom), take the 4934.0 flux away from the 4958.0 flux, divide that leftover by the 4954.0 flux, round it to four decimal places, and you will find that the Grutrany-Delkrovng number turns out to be -0.0688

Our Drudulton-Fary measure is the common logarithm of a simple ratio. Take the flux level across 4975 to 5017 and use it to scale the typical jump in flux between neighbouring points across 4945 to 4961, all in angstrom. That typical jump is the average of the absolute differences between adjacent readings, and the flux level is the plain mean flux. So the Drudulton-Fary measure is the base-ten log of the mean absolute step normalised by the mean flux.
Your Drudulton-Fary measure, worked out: -1.68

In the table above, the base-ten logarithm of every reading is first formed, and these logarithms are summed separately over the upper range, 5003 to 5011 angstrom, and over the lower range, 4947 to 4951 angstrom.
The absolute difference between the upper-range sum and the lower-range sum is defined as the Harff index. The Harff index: 0.4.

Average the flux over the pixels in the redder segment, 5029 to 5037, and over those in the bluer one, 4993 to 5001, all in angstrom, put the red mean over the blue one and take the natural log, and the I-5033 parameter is 0.016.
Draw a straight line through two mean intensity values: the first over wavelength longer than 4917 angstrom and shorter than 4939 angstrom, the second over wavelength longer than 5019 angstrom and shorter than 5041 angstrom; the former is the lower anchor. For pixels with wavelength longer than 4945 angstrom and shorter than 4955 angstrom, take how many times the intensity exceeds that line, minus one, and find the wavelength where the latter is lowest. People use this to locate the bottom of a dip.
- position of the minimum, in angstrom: 4954.0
